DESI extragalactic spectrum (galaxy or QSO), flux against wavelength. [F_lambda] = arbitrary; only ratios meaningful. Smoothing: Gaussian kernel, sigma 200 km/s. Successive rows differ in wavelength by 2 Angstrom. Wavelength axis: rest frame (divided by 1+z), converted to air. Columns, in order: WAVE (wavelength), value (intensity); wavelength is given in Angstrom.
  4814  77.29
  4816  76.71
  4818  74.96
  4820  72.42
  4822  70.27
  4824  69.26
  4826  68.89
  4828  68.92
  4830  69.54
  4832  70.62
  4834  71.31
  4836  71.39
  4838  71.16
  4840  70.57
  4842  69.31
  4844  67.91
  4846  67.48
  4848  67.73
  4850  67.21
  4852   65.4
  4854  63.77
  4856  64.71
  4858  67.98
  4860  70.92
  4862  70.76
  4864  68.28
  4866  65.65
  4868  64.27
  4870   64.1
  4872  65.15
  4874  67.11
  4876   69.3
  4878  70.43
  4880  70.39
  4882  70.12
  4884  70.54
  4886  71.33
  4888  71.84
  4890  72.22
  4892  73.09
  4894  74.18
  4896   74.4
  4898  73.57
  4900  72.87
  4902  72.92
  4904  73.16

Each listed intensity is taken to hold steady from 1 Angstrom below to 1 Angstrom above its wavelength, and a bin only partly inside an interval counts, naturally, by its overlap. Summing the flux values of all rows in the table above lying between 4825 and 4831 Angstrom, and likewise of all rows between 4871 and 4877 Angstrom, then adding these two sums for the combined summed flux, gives 409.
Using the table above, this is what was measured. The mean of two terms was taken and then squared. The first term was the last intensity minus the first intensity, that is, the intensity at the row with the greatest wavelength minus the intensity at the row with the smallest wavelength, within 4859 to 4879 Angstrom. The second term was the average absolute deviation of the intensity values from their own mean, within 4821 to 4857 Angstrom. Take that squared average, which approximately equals 0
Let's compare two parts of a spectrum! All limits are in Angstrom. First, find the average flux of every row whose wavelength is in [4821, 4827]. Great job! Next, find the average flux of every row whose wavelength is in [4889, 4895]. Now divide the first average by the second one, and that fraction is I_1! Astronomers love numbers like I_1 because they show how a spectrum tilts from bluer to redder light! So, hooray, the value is 0.95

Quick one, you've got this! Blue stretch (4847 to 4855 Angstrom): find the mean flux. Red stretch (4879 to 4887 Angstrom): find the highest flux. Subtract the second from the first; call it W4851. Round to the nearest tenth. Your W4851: -5.3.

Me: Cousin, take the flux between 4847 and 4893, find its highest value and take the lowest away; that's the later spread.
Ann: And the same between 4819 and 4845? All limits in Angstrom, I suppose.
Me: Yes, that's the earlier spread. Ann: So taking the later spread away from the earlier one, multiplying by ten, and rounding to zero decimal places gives -48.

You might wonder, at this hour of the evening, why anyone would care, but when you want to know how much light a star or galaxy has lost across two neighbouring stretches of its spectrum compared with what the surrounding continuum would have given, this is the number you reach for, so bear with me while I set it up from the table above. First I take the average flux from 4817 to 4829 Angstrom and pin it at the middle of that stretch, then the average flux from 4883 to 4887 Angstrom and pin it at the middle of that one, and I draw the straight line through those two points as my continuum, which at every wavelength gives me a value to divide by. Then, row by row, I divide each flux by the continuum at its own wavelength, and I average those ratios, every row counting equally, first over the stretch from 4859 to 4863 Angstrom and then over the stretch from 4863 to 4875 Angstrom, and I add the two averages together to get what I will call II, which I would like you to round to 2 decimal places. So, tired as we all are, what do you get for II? 1.93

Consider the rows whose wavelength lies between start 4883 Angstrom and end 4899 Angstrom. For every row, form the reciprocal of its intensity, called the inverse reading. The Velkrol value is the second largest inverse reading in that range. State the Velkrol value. 0.0140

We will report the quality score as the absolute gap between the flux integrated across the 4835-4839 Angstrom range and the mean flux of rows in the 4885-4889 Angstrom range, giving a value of 214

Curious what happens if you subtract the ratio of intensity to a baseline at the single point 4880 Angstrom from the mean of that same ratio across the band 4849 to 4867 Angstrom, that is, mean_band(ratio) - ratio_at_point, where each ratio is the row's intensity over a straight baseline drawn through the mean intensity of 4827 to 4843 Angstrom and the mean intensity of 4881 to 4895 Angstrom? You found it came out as -0.036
